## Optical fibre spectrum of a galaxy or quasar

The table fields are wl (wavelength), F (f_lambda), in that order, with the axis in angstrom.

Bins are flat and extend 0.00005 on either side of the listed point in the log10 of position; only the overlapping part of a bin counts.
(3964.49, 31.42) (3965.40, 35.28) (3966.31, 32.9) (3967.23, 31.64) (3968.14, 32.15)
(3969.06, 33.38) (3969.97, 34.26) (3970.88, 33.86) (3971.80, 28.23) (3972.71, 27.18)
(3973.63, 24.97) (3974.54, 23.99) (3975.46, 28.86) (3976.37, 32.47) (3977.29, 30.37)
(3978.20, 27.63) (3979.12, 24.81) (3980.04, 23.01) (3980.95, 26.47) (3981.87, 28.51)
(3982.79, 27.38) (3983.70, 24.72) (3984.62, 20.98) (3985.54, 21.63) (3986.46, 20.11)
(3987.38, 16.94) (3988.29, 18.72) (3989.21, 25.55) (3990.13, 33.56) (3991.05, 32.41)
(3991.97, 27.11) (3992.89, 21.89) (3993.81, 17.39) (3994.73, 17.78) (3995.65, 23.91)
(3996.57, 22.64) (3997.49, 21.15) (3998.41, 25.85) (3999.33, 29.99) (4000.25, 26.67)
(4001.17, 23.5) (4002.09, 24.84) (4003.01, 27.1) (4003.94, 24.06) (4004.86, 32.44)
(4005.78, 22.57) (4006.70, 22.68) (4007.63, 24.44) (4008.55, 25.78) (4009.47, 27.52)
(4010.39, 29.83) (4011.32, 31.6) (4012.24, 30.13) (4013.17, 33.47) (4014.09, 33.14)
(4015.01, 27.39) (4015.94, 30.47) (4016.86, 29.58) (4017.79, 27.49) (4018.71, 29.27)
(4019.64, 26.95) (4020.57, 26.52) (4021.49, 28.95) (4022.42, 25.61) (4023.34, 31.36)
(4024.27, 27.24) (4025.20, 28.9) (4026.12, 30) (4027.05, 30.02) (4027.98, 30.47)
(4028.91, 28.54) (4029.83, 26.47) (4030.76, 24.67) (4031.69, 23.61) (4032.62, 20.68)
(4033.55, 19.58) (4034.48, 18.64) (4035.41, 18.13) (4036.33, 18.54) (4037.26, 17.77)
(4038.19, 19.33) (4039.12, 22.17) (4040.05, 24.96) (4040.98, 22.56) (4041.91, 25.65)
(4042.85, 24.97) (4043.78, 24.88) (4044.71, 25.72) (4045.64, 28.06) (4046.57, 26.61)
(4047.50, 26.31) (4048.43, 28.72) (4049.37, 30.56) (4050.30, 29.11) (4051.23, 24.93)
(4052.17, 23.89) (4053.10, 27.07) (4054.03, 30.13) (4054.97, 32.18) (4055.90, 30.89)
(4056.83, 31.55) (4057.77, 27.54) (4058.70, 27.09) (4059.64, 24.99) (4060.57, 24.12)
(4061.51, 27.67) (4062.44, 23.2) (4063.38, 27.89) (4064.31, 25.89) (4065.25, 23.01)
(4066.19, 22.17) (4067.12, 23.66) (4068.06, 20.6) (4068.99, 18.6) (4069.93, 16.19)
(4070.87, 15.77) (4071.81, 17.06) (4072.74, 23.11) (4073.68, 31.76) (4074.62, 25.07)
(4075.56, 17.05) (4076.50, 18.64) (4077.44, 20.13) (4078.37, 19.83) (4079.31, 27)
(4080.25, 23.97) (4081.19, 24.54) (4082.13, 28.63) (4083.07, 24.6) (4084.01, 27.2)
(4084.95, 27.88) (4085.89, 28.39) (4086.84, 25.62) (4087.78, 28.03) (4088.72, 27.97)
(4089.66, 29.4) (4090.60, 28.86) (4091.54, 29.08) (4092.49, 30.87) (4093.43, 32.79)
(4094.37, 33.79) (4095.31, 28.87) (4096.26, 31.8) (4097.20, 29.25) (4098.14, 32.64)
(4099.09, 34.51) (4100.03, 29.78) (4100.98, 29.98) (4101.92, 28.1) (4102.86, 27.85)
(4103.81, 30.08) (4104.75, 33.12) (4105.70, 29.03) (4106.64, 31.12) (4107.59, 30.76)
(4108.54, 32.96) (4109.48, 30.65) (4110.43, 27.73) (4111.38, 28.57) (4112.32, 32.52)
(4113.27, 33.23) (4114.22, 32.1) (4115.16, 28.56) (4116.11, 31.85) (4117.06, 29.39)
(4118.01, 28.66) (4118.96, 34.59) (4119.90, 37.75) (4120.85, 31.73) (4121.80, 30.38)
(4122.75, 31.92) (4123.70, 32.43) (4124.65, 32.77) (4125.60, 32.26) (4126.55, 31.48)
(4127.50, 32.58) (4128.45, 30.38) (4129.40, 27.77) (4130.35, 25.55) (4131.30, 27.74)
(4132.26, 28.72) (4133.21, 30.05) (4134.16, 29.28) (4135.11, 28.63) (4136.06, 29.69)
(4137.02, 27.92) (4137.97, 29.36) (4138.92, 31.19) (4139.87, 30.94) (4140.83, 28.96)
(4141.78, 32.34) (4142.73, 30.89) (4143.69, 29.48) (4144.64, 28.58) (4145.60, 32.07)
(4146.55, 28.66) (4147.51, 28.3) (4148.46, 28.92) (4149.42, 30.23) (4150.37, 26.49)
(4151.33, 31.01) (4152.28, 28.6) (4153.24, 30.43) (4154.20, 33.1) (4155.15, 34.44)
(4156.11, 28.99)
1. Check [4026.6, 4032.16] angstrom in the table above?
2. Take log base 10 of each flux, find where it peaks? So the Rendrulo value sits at 4027.98 angstrom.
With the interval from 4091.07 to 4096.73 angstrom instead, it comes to 4094.37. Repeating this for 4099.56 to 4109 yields 4104.75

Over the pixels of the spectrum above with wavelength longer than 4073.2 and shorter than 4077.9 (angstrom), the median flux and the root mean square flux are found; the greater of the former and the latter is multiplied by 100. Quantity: 2315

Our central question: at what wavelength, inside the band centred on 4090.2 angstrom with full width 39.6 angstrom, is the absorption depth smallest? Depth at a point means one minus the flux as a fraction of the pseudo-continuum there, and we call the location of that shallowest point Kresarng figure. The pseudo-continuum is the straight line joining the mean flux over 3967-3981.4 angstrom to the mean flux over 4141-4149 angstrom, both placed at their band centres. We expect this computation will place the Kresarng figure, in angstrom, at 4099.09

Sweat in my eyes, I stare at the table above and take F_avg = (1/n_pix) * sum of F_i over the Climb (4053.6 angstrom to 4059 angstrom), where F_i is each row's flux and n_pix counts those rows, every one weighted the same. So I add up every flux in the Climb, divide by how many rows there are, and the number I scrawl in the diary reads 30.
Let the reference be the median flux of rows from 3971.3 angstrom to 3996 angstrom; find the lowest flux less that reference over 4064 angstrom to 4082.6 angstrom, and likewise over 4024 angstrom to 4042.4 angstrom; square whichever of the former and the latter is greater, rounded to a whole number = 52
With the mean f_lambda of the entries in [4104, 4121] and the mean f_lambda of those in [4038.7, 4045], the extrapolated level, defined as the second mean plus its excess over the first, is 17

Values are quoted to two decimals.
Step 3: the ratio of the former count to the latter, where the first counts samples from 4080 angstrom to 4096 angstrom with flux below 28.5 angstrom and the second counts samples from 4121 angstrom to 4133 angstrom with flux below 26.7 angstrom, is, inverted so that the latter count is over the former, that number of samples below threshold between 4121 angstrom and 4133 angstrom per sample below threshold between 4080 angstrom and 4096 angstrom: 0.11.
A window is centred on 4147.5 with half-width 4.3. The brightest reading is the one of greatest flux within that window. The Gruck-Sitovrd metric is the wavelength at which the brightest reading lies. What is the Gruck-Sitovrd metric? 4145.60 angstrom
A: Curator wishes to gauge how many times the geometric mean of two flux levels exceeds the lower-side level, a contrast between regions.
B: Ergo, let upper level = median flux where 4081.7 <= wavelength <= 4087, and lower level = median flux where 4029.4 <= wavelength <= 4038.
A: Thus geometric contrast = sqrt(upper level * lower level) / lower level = 1.19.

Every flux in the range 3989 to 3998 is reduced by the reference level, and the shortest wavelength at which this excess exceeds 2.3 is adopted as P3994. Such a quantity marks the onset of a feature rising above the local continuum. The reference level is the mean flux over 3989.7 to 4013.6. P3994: 3990.13 angstrom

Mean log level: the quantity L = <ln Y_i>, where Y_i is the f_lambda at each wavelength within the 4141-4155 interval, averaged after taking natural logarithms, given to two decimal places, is 3.40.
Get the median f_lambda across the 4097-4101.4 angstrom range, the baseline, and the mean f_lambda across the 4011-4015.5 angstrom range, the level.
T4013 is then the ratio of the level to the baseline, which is 1.04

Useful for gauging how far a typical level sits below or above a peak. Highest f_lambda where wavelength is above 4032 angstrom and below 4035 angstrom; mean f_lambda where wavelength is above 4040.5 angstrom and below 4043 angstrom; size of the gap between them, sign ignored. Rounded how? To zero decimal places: 4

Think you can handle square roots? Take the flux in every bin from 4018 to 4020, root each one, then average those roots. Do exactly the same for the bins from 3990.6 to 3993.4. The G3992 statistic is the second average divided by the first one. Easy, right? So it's 0.98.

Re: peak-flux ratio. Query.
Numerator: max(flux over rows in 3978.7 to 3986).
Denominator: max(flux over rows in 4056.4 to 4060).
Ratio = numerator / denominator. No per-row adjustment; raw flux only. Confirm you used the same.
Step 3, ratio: 0.90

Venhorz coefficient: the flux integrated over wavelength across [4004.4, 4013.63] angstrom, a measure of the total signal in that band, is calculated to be 259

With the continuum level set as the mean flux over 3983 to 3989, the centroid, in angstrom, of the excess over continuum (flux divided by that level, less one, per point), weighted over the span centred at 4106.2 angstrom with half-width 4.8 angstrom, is 4106.3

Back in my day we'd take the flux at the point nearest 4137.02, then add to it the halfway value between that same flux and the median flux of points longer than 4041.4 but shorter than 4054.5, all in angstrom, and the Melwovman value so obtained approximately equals 55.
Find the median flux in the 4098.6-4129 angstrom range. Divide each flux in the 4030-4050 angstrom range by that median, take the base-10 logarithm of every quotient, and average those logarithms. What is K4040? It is -0.13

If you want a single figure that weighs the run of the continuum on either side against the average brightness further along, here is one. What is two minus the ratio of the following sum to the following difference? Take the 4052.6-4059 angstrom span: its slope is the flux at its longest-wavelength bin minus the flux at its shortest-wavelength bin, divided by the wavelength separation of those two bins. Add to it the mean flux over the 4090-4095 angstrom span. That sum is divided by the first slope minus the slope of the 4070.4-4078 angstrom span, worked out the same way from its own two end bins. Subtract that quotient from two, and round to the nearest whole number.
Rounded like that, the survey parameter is 49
